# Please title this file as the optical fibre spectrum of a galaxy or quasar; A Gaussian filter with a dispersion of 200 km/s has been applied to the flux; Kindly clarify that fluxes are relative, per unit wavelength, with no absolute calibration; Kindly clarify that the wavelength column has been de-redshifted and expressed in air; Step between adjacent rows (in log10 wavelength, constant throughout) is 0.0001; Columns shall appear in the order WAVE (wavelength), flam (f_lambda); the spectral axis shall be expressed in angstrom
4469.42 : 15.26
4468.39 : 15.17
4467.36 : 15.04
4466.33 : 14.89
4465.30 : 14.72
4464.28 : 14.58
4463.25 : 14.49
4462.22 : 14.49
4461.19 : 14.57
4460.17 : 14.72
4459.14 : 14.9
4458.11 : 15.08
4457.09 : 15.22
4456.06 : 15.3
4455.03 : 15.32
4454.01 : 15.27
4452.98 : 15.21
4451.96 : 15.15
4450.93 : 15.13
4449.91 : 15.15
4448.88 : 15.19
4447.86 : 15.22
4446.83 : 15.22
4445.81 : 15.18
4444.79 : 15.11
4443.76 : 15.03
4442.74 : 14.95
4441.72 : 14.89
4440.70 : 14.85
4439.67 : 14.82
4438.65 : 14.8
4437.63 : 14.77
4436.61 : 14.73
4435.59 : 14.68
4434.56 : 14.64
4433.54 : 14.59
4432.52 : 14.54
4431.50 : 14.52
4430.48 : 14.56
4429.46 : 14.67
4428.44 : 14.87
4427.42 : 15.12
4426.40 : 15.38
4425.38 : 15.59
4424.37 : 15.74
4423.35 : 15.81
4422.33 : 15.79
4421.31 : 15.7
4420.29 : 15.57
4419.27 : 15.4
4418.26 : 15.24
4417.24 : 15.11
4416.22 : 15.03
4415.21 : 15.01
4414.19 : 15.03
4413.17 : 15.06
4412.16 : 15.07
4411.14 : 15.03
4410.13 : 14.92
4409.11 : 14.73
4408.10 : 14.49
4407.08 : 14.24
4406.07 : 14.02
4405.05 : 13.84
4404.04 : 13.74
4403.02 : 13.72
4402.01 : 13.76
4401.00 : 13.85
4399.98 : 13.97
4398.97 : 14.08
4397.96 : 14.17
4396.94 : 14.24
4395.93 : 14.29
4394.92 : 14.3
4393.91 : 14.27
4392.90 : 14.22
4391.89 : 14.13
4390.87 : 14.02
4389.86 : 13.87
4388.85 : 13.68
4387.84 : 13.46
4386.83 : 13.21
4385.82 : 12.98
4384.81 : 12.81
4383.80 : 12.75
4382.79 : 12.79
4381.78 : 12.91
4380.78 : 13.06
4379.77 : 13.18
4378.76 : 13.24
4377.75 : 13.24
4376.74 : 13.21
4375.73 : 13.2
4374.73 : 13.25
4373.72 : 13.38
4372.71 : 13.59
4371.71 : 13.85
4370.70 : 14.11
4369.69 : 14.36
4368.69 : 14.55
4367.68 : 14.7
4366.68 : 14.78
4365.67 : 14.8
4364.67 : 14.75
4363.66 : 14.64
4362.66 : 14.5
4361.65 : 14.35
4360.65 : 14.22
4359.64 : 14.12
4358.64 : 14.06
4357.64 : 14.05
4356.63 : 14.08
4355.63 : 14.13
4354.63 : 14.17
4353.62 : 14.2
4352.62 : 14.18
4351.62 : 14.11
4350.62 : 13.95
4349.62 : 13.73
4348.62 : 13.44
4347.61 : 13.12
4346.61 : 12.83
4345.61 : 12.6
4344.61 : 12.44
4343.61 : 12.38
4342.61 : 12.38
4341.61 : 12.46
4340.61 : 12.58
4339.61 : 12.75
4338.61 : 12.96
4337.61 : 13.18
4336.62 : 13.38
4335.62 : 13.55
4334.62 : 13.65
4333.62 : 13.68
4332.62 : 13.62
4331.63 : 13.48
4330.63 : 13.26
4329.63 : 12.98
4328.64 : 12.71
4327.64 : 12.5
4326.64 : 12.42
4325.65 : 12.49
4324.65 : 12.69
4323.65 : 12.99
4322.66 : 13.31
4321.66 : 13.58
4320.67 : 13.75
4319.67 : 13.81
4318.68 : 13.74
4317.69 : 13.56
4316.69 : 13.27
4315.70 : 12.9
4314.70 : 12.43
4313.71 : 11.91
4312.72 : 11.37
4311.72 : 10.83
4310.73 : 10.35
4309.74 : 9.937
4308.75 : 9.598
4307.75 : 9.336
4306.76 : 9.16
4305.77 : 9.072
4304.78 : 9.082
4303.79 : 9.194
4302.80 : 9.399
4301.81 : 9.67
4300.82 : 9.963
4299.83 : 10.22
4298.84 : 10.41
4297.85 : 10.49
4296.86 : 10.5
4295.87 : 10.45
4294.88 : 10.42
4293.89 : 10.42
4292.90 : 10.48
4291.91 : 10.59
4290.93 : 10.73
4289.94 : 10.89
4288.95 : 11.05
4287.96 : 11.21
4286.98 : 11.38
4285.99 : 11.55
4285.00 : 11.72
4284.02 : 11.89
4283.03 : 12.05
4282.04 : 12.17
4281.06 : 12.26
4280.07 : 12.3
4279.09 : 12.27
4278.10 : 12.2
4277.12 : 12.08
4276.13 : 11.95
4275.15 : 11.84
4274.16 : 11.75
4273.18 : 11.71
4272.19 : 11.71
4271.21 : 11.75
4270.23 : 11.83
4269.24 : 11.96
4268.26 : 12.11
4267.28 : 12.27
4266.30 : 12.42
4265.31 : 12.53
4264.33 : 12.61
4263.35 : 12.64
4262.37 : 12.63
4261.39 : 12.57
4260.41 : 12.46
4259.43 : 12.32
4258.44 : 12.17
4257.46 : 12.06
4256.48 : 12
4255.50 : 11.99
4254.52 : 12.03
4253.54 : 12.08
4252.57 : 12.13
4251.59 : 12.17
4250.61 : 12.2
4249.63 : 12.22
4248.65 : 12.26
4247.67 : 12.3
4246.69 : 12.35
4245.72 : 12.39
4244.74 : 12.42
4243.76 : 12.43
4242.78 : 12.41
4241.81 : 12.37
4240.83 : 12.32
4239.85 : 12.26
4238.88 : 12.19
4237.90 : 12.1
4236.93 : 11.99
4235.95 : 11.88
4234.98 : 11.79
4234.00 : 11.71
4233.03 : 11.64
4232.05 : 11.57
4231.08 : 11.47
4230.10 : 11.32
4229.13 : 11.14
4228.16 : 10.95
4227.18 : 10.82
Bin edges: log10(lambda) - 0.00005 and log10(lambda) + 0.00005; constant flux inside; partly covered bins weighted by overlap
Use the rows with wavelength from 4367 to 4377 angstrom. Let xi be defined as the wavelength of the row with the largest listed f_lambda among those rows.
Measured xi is 4367.68 angstrom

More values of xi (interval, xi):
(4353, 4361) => 4360.65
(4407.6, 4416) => 4412.16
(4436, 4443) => 4442.74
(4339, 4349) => 4348.62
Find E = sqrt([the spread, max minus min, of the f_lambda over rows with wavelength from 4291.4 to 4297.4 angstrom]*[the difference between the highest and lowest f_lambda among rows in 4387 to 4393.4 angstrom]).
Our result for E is 0.36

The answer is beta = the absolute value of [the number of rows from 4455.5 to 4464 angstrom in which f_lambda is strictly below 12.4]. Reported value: 0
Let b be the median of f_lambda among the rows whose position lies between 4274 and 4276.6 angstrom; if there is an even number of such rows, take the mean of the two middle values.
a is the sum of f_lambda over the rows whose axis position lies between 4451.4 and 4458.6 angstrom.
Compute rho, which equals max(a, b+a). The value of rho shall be 118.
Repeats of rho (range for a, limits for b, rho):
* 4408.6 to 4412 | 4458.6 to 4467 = 59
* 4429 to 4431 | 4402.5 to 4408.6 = 43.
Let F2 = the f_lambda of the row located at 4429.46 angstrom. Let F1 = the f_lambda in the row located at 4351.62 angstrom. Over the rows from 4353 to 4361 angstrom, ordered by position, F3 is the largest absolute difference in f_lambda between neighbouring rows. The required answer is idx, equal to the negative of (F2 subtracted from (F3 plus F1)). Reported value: 0.5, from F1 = 14.11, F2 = 14.67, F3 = 0.10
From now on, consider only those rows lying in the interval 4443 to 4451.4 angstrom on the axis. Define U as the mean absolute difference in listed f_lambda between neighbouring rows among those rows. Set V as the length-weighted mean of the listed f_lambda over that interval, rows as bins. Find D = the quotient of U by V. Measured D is 0.003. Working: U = 0.040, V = 15.2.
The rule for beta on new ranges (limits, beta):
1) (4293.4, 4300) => 7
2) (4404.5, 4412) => 0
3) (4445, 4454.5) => 0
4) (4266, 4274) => 7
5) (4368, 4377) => 0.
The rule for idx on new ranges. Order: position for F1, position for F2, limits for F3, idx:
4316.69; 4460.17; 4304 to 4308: 1.3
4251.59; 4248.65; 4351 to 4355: 0.0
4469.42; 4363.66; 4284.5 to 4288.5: -0.8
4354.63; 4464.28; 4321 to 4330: 0.1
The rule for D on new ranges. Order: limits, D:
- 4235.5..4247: 0.005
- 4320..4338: 0.014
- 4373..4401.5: 0.007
